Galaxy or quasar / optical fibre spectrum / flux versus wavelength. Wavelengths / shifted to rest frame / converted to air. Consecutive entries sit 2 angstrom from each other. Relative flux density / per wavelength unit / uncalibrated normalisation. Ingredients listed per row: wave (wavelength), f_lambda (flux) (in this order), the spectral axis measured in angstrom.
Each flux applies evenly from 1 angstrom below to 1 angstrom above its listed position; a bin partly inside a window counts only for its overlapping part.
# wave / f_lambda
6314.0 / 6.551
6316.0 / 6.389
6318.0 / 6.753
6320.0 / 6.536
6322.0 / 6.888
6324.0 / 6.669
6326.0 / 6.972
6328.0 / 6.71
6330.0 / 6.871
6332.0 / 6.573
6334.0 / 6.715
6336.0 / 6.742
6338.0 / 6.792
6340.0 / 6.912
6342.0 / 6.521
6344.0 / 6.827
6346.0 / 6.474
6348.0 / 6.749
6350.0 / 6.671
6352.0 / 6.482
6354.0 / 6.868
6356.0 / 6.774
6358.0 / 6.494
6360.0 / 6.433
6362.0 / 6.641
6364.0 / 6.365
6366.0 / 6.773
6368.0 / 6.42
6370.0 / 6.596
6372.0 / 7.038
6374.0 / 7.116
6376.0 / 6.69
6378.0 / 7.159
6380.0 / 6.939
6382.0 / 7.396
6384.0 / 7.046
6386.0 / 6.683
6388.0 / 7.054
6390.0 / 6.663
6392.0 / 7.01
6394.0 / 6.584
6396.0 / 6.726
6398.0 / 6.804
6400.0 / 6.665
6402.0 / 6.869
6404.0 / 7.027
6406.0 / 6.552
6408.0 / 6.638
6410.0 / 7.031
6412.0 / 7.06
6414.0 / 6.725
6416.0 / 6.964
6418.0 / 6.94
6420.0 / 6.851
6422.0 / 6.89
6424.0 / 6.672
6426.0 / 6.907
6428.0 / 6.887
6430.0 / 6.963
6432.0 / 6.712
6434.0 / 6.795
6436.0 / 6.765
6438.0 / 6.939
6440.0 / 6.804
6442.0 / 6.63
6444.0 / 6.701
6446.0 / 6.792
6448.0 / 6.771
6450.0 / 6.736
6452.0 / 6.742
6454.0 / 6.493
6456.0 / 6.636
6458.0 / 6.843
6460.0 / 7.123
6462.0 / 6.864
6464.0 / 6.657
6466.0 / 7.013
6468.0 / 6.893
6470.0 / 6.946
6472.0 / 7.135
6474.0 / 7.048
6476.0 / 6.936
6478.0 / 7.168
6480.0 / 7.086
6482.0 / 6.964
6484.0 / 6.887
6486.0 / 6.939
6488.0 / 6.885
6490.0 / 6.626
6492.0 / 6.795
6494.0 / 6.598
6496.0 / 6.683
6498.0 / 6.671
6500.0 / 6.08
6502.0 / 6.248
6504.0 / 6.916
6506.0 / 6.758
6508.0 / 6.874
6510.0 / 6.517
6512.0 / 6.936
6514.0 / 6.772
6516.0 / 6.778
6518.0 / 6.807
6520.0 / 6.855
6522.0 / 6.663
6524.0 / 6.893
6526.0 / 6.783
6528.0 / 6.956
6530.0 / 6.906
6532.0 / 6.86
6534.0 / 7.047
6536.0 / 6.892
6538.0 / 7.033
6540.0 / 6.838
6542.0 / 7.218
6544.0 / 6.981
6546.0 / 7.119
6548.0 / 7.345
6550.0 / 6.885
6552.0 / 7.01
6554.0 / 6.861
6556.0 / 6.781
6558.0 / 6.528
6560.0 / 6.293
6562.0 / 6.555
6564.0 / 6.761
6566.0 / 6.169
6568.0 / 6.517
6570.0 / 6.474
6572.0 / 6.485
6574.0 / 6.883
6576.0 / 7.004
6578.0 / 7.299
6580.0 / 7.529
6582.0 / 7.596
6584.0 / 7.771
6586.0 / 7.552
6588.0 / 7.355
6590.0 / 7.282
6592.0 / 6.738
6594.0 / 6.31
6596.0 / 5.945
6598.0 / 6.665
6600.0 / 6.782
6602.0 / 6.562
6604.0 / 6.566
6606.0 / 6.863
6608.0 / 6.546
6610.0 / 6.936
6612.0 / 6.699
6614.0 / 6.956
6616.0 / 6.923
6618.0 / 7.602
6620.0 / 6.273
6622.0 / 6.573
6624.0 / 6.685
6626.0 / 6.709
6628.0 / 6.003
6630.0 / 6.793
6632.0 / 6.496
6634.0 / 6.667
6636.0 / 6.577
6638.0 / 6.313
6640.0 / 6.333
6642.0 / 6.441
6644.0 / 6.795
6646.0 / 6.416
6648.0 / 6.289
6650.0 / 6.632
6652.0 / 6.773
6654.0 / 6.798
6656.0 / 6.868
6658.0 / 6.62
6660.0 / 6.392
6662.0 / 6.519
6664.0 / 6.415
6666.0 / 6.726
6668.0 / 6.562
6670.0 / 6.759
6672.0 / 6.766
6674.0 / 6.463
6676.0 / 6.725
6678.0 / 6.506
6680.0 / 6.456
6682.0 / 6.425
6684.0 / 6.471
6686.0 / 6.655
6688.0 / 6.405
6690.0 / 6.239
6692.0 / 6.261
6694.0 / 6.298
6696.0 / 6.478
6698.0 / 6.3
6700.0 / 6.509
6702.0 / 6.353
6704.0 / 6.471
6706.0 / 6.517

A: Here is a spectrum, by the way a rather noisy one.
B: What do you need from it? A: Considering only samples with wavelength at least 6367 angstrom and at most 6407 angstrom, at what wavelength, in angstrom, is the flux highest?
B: 6382.0 angstrom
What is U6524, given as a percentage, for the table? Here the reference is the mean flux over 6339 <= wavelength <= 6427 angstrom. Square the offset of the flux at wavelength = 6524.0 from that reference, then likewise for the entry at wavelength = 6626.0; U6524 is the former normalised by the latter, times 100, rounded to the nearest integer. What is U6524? 172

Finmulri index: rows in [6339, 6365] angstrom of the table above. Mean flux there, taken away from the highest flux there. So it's 0.28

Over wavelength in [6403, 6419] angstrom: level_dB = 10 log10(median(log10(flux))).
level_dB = -0.75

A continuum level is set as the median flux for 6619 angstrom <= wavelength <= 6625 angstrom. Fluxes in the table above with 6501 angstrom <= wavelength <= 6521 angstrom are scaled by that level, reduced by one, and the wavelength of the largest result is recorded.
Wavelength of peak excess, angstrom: 6512.0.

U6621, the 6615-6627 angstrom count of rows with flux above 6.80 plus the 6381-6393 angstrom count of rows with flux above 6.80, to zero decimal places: 6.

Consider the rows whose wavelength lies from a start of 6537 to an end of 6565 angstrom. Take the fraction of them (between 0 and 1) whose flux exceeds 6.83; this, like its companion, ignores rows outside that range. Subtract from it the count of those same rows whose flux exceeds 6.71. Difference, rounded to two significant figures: -10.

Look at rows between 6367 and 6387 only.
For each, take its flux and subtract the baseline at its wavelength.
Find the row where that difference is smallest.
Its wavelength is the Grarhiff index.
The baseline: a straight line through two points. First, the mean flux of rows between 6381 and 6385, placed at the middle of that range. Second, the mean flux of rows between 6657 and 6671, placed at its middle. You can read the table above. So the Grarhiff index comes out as 6368.0 angstrom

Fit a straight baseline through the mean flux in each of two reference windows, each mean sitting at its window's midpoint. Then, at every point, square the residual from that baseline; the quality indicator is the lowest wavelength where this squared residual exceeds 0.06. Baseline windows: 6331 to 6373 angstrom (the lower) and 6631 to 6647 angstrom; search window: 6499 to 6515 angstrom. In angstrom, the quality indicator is 6500.0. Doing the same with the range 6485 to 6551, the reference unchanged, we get 6486.0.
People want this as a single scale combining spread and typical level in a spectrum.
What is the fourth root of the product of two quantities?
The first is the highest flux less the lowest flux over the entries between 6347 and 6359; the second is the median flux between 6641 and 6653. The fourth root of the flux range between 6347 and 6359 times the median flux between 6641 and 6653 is 1.26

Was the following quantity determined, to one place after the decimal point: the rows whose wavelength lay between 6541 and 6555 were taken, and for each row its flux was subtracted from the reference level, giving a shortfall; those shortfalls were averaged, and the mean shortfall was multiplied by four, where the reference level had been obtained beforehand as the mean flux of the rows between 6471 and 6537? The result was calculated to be -1.0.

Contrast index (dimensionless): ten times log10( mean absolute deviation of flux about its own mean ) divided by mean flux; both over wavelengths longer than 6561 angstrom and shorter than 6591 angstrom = -0.51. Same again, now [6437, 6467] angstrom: -1.36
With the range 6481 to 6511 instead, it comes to -1.07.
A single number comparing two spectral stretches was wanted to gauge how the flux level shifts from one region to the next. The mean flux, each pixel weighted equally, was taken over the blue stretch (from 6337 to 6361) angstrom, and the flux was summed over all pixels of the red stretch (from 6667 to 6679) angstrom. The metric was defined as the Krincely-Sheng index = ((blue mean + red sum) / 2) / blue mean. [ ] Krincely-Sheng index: 3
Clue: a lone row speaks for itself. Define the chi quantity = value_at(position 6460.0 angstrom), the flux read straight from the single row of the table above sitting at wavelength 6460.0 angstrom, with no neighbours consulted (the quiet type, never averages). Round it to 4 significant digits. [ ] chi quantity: 7.123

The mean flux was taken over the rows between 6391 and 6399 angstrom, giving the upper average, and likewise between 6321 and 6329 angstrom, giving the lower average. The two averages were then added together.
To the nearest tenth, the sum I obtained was 13.6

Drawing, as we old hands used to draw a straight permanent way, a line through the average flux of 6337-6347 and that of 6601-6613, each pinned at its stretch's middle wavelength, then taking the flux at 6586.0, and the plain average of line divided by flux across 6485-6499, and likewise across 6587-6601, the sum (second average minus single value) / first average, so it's -6.59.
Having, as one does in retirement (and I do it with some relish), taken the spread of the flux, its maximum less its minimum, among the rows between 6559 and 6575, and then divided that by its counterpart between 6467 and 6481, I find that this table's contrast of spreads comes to 2.6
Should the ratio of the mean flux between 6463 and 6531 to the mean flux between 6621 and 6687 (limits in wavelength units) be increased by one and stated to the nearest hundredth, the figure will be 2.04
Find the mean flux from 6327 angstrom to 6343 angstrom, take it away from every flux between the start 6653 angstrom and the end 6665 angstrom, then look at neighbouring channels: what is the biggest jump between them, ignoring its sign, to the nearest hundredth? 0.25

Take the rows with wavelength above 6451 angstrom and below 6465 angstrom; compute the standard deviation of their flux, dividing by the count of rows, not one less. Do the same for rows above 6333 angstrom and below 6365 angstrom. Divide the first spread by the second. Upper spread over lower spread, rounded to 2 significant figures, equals 1.1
